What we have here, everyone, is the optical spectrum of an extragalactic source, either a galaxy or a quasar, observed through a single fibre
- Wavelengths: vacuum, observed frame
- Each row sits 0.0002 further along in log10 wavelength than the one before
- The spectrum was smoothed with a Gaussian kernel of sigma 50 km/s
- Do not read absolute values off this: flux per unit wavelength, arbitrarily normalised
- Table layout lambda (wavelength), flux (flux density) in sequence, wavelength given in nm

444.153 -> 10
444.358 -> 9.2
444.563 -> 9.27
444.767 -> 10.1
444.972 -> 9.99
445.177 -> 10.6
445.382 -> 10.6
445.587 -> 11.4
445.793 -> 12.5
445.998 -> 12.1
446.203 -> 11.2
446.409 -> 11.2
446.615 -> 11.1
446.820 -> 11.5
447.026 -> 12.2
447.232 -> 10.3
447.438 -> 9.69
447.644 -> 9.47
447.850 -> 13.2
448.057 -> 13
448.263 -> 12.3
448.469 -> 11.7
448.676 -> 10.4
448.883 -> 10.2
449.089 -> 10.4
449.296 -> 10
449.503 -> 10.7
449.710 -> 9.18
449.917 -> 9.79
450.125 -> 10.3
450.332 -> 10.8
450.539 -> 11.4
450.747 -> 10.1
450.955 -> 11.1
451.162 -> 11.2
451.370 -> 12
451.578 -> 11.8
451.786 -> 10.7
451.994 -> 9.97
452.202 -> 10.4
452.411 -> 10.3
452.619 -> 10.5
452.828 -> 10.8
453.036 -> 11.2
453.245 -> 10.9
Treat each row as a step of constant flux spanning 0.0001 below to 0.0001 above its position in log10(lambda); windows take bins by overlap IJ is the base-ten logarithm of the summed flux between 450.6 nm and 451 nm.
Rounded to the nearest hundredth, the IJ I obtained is 1.33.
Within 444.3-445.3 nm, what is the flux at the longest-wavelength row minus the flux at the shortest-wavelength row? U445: 1.4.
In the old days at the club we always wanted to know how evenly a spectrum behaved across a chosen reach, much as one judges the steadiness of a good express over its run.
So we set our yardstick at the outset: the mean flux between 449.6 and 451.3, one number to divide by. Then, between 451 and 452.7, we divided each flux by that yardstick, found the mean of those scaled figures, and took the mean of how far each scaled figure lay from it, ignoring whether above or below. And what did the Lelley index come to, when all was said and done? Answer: 0.058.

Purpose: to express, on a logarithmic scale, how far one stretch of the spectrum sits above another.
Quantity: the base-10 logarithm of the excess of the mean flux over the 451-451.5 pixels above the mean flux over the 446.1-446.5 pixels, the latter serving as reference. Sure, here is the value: -0.4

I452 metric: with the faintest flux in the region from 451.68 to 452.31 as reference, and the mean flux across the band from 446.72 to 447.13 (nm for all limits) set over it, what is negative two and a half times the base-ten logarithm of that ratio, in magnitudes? -0.19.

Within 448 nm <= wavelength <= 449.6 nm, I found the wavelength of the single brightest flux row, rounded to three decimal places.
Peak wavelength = 448.057 nm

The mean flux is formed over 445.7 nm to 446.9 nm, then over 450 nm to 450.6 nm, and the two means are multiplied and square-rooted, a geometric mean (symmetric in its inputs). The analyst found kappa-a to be 11.2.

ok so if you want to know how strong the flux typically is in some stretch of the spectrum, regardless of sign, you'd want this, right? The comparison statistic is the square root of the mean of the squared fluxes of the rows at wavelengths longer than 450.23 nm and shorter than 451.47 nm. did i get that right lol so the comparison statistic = 11.1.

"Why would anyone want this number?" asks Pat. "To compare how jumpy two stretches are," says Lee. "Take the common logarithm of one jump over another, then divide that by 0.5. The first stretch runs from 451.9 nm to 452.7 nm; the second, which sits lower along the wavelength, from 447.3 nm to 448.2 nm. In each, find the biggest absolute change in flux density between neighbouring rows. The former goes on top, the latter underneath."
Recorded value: -1.9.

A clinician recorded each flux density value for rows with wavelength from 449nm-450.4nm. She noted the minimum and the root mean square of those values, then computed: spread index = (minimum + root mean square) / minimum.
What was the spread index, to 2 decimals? 2.11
